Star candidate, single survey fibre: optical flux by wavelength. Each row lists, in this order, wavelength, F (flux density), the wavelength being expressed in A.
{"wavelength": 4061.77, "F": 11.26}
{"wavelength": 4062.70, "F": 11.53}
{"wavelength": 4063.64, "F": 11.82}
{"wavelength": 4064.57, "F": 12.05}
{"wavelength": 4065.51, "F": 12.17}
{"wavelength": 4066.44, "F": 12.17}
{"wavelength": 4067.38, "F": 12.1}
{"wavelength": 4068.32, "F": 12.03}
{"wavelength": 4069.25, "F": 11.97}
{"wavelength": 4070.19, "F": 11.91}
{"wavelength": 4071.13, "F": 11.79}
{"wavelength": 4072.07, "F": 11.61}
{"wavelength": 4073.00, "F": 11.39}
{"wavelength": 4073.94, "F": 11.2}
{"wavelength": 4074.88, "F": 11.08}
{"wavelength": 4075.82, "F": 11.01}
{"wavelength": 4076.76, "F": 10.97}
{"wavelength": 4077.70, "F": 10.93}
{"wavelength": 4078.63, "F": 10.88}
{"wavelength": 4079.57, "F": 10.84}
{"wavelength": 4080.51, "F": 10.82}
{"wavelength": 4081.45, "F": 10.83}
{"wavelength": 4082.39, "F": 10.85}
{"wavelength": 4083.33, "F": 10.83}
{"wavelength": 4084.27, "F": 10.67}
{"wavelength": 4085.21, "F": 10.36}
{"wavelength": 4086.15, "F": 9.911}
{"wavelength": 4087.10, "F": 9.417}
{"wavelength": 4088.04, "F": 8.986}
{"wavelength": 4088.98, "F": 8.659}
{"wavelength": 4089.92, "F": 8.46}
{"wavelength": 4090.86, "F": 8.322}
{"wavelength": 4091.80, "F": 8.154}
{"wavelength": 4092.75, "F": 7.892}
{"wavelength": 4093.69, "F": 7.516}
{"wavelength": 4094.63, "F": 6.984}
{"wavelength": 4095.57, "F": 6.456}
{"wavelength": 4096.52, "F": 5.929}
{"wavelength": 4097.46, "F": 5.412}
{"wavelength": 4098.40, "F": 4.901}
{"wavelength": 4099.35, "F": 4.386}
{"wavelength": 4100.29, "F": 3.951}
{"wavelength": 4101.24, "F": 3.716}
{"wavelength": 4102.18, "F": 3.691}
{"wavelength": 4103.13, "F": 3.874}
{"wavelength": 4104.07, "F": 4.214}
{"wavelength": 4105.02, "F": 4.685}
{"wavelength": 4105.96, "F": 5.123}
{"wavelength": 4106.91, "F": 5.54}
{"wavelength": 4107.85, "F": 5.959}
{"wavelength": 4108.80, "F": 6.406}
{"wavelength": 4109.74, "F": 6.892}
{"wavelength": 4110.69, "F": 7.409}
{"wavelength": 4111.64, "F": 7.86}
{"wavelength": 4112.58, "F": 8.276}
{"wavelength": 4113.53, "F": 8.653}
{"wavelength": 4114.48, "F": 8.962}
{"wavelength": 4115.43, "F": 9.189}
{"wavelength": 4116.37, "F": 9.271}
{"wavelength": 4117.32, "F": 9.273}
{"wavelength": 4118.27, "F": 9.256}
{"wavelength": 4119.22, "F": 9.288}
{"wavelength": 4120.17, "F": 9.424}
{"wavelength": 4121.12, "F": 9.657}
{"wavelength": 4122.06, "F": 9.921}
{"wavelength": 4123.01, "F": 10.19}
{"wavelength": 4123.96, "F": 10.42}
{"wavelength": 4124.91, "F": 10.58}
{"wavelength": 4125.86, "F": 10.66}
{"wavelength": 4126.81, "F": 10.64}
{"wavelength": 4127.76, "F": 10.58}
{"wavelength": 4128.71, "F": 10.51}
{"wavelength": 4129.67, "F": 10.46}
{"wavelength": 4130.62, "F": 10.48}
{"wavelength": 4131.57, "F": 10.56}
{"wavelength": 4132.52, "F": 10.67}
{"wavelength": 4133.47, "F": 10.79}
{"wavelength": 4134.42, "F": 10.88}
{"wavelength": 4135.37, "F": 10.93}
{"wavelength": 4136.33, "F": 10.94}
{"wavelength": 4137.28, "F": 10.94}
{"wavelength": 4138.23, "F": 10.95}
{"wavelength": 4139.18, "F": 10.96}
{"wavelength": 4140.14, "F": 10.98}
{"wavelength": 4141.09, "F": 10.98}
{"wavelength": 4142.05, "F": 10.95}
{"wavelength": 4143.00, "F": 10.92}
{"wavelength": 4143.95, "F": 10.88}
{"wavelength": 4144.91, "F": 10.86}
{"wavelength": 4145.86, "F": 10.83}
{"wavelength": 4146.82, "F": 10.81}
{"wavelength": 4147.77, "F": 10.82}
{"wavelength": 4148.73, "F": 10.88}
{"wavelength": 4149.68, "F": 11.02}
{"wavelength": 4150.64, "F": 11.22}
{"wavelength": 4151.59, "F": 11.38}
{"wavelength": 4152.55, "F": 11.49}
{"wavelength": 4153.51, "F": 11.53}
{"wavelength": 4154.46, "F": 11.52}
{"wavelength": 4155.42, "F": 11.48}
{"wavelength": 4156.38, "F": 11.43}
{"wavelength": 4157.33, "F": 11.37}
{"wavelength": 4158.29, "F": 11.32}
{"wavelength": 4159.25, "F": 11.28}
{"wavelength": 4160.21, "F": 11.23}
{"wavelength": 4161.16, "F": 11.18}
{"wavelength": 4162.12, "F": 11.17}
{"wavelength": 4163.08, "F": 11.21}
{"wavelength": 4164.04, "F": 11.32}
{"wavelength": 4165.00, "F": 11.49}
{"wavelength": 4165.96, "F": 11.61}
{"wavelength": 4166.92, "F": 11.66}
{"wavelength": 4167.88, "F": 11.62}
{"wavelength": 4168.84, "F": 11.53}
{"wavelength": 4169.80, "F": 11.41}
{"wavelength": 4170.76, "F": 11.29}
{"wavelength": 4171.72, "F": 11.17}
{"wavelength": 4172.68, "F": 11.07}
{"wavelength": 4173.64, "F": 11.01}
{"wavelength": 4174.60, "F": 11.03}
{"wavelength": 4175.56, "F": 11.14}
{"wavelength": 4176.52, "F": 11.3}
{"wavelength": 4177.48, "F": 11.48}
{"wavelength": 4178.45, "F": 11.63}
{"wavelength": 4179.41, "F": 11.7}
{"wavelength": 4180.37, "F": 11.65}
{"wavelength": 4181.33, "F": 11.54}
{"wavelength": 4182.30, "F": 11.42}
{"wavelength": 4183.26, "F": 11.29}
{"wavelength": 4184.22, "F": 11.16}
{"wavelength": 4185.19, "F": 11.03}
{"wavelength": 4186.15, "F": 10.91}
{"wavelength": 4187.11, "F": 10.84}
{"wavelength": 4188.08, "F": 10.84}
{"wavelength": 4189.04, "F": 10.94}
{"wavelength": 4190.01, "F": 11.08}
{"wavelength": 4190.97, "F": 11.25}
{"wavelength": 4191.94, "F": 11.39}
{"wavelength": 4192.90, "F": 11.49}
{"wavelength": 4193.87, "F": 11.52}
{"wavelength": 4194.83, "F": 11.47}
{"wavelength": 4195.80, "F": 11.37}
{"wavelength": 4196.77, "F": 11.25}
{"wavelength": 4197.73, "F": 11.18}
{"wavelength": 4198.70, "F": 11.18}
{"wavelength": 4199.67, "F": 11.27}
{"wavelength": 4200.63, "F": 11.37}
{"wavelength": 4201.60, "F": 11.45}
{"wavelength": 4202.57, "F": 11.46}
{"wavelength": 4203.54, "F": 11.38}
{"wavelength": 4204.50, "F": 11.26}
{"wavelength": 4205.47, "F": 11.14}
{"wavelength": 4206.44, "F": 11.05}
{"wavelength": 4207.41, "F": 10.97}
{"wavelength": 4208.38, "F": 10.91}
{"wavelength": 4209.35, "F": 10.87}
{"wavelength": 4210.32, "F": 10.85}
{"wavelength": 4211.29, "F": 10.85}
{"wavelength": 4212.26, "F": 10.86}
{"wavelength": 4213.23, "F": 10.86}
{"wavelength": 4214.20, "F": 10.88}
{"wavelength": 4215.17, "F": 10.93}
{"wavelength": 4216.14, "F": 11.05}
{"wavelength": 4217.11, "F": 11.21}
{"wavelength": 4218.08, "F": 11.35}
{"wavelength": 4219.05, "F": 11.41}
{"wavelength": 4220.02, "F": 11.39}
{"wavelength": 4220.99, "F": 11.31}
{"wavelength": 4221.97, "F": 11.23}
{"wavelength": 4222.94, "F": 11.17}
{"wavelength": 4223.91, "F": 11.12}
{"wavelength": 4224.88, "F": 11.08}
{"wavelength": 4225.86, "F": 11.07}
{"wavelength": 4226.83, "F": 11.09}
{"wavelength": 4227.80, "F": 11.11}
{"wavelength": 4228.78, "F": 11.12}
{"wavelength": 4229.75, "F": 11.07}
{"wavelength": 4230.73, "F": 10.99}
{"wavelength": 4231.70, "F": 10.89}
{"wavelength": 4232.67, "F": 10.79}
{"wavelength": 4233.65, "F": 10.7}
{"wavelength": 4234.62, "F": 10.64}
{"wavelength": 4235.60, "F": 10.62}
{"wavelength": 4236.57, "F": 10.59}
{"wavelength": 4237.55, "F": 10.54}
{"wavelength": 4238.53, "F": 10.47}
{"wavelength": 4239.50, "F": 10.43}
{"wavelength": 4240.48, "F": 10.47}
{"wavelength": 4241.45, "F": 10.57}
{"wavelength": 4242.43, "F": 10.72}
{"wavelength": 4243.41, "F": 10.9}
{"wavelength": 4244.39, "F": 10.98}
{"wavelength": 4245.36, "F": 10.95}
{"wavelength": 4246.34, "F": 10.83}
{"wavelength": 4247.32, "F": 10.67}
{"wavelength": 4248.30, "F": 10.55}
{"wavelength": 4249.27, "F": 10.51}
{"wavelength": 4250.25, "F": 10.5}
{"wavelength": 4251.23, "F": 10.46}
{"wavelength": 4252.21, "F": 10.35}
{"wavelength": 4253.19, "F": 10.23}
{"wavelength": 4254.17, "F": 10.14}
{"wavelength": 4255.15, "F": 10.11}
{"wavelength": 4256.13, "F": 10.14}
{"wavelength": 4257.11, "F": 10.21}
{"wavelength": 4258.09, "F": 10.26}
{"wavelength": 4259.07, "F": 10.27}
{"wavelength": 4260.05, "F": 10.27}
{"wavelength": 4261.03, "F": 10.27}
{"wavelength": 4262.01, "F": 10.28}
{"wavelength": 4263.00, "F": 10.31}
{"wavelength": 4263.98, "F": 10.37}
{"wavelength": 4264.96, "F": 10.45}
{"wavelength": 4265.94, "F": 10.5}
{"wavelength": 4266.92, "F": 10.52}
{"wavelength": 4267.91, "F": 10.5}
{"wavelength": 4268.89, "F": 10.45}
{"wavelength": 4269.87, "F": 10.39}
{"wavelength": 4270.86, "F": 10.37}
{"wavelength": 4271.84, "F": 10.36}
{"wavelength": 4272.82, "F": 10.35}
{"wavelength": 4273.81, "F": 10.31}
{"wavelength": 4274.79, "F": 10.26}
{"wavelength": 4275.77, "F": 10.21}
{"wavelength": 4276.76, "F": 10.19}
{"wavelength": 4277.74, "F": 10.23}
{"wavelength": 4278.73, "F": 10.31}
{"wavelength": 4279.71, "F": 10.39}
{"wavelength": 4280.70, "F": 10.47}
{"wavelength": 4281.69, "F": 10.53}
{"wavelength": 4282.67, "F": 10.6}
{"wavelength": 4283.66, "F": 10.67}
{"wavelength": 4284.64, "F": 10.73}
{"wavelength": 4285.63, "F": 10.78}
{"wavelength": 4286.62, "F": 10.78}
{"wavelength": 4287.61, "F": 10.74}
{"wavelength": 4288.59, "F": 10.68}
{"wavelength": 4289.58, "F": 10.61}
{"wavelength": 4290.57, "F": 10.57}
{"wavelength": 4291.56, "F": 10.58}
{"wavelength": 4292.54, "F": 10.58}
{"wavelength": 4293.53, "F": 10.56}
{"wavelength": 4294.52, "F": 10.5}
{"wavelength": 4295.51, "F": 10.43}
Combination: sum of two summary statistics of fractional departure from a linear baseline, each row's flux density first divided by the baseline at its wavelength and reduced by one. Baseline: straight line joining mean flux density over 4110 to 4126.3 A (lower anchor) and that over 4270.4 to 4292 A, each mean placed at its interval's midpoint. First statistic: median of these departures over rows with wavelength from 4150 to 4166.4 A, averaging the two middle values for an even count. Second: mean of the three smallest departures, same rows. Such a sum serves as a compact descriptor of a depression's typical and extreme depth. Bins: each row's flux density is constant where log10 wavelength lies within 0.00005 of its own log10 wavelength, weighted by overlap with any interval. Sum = 0.35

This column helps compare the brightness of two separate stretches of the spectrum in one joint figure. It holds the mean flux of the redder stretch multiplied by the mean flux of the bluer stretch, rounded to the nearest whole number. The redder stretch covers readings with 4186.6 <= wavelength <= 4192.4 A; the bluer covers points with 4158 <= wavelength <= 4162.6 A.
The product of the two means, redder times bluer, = 124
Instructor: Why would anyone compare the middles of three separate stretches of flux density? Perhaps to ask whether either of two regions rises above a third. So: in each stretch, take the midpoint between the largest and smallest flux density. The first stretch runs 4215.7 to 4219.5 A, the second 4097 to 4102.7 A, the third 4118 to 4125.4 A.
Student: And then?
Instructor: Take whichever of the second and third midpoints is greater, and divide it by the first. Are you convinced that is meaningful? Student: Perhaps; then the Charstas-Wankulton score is 0.883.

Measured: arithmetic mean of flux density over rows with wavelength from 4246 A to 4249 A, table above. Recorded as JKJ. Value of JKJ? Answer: 10.7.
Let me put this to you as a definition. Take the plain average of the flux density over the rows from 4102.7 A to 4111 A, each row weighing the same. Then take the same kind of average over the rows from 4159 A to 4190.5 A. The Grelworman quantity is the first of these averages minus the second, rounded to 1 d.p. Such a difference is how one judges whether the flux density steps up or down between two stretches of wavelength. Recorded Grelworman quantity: -5.7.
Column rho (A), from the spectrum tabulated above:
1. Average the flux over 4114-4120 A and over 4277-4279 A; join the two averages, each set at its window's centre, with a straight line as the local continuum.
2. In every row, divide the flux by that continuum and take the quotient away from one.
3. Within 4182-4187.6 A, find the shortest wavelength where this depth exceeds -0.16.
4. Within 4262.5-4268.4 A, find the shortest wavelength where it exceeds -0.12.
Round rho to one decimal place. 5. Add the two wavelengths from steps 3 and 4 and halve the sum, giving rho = 4223.6 A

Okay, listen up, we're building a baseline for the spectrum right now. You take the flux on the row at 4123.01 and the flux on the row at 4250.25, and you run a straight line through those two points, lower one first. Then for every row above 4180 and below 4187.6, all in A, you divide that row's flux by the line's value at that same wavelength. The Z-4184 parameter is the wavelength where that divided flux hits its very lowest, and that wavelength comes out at 4187.11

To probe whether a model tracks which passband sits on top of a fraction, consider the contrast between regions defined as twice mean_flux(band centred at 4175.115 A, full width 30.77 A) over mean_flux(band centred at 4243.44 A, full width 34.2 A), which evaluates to 2.13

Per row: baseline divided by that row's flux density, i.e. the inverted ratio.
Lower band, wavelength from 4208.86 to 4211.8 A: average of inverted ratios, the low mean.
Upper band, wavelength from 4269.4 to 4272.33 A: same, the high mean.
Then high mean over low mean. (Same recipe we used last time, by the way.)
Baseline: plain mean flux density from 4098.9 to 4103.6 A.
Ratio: 1.05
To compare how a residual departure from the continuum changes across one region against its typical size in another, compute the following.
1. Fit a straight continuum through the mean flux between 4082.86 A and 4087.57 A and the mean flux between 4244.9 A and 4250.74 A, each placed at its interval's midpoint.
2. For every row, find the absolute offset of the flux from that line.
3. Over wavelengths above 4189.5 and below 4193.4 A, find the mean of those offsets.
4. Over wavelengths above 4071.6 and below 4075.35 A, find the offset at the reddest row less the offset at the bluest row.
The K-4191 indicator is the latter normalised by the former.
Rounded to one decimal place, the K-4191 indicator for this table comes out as -0.7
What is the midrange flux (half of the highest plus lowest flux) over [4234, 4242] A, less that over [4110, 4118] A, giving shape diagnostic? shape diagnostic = 2.2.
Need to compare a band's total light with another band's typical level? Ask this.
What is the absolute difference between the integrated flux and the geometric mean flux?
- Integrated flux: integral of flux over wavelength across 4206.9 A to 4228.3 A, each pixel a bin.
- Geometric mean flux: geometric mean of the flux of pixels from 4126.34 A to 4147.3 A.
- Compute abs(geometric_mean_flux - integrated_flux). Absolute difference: 226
